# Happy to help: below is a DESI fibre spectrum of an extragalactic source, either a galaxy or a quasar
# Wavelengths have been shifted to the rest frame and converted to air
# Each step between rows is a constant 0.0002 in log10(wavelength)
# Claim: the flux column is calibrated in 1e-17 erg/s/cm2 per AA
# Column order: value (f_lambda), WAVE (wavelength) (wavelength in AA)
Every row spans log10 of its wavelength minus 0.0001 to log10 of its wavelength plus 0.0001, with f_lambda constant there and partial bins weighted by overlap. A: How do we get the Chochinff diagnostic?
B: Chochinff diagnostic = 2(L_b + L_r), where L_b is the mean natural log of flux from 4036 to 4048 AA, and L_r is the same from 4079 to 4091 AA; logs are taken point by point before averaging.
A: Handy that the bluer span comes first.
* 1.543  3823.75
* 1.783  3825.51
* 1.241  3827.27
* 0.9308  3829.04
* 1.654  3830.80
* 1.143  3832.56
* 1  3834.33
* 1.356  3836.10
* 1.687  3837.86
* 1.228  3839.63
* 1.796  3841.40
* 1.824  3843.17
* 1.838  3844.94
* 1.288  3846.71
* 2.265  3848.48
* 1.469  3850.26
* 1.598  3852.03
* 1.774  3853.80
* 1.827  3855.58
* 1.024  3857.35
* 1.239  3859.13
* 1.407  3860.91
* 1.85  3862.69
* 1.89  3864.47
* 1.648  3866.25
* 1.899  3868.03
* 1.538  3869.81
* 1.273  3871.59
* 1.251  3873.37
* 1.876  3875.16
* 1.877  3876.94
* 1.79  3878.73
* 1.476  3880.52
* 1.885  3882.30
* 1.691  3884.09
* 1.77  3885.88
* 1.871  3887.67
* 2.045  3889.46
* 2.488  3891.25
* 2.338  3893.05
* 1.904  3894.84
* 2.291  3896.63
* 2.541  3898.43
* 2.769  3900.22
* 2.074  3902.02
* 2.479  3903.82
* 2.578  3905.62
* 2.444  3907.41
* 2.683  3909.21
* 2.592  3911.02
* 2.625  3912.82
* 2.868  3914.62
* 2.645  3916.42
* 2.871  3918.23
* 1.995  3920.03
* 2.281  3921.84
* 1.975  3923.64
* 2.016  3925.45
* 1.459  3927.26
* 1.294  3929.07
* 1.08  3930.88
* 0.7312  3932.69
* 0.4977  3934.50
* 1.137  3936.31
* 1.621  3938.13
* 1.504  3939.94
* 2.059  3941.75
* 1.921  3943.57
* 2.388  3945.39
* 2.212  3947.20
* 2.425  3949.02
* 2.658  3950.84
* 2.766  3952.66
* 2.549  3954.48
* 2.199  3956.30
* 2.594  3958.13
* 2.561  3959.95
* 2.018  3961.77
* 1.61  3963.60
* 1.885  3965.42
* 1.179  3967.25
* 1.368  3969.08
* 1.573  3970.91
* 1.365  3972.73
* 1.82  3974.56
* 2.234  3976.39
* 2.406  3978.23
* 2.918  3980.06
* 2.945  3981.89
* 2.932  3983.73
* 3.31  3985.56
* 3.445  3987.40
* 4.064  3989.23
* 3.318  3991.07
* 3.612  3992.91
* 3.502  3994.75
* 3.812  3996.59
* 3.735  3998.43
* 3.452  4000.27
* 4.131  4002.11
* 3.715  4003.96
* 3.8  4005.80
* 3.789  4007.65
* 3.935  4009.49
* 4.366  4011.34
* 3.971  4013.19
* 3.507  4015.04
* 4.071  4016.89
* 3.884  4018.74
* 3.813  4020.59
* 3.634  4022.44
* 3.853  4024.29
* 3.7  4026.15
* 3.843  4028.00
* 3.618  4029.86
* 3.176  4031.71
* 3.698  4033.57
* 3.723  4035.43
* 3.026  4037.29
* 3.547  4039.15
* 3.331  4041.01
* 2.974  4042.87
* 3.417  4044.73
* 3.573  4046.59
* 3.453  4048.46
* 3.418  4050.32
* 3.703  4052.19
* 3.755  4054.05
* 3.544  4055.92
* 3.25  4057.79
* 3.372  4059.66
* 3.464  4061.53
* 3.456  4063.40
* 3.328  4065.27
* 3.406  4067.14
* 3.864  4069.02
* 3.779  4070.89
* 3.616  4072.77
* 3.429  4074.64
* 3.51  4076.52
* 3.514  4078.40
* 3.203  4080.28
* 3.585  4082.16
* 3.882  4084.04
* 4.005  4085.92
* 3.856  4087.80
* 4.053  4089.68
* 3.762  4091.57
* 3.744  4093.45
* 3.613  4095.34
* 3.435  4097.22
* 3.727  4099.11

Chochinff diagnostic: 5.0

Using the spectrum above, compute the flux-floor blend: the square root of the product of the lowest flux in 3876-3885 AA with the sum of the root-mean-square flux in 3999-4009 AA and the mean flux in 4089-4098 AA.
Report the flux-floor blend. 3.33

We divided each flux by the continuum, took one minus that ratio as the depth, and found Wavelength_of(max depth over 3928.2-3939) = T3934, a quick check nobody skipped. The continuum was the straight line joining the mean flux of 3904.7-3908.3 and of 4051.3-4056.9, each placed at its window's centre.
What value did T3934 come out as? 3934.50 AA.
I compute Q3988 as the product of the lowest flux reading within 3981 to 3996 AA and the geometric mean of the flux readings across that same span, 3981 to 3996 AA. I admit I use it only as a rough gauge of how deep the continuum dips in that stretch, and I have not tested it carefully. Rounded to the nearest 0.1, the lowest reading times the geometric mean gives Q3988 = 9.9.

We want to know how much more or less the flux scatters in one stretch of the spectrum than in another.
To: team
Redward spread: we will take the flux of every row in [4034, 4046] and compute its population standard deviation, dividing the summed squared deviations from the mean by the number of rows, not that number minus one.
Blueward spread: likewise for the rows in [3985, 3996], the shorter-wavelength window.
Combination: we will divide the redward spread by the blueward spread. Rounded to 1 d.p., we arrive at 1.0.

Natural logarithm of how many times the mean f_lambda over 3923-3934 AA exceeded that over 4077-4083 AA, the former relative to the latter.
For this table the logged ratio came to -0.9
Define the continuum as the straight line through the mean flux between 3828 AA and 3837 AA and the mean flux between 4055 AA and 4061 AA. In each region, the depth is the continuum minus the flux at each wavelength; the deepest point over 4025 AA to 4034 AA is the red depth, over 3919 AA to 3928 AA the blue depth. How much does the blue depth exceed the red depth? 0.7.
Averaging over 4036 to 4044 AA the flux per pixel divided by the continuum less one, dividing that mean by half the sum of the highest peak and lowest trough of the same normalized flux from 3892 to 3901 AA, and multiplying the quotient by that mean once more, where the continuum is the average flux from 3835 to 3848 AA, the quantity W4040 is 2.3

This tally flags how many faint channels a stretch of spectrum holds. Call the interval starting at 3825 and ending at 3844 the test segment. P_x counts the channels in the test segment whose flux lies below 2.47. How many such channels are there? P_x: 11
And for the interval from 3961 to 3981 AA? 10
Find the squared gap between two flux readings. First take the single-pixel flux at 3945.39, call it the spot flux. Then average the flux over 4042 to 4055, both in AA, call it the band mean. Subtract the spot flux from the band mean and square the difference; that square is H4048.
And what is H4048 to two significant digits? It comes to 1.2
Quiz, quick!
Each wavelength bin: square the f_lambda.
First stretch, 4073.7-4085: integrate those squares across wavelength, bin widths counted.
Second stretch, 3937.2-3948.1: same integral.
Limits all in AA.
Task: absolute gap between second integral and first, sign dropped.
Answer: 98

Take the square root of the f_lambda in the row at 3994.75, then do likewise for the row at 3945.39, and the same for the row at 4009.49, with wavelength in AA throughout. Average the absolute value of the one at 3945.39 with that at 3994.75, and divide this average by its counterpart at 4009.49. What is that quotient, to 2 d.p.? 0.86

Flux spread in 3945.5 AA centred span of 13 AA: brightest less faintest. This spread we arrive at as 1.2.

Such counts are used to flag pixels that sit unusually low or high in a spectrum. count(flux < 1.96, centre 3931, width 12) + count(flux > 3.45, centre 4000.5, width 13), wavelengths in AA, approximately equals 13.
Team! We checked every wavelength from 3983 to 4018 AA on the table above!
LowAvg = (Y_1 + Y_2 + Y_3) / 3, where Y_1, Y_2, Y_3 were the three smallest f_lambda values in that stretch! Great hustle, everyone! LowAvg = 3.19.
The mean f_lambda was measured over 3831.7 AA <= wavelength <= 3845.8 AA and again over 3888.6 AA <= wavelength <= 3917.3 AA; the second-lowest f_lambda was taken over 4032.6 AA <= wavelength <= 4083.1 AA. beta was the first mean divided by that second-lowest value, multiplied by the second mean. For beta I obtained 1.2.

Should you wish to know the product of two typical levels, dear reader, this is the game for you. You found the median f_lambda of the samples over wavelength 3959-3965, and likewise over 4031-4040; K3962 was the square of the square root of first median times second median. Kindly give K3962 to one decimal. 7.2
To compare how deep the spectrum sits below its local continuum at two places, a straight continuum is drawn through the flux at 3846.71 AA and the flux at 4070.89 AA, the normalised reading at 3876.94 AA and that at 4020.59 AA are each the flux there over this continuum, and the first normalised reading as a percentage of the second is 98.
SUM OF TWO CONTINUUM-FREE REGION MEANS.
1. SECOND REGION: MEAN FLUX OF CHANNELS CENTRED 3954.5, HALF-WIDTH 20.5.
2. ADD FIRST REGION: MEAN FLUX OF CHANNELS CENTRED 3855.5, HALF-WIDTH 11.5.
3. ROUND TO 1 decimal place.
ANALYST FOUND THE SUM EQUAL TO 3.5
